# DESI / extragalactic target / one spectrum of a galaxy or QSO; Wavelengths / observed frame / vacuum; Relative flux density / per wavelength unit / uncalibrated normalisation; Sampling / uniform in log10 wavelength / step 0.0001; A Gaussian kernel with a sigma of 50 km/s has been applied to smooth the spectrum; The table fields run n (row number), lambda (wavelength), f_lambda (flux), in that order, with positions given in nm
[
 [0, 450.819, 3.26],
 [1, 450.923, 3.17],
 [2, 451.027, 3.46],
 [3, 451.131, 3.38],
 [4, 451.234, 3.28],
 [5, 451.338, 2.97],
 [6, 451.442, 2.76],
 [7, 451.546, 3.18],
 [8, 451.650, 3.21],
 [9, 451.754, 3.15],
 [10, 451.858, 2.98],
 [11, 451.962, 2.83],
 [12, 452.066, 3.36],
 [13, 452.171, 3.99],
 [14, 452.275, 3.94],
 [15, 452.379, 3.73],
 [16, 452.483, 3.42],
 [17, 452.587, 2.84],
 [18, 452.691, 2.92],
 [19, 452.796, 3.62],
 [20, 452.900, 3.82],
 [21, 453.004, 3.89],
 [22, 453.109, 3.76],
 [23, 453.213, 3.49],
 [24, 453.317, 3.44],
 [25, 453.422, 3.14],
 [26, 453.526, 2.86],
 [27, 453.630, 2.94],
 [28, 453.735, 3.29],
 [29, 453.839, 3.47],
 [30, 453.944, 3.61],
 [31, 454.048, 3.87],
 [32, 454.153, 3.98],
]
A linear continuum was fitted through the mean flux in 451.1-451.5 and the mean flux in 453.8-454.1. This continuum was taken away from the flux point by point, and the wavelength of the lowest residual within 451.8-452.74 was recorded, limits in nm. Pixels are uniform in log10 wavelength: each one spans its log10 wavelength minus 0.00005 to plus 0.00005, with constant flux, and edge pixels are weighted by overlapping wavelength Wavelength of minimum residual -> 452.587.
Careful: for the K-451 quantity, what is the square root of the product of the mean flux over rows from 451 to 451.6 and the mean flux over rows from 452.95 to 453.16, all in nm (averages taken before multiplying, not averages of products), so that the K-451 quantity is 3.48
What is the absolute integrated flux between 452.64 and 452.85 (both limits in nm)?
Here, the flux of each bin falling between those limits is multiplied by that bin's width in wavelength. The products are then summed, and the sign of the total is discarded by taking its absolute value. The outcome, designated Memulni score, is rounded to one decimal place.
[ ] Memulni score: 0.7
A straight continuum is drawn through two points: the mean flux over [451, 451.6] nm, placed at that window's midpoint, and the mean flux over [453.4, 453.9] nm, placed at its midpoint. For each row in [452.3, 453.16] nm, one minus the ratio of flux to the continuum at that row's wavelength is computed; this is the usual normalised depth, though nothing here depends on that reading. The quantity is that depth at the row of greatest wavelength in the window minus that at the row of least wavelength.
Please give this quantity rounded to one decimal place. 0.0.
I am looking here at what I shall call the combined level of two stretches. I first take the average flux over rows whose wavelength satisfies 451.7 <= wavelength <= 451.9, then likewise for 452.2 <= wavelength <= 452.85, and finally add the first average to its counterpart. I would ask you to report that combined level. 6.5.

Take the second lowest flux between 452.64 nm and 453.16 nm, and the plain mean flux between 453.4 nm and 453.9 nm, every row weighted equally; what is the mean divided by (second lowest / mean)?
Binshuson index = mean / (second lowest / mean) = 2.7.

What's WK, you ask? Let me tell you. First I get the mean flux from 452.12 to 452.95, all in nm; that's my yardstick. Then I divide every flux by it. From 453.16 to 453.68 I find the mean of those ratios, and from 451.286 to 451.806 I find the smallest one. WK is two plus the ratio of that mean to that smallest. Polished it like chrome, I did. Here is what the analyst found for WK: 3.15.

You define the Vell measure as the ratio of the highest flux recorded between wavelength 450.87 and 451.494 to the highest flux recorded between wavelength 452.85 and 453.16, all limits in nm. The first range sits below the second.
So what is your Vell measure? 0.89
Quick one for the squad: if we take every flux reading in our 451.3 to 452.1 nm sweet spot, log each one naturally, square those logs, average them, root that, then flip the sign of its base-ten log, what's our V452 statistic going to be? -0.048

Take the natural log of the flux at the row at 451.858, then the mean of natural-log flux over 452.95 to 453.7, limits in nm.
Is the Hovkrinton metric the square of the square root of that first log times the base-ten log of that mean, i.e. 0.089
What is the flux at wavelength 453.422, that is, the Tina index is 3.14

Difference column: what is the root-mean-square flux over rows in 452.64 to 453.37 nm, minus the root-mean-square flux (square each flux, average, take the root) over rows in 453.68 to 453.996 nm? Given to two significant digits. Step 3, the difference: 0.12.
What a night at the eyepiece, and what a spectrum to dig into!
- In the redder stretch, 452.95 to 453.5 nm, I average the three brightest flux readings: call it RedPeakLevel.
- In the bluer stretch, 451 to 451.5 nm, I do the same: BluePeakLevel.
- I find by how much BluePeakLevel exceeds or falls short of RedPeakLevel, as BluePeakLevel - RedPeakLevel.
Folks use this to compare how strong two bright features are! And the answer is -0.3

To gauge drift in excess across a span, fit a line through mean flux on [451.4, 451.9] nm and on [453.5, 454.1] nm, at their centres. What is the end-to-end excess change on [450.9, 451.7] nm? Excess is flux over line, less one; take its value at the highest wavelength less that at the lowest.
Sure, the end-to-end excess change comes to -0.02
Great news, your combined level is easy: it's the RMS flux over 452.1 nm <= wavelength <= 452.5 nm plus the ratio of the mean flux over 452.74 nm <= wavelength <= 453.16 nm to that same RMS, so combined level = 4.8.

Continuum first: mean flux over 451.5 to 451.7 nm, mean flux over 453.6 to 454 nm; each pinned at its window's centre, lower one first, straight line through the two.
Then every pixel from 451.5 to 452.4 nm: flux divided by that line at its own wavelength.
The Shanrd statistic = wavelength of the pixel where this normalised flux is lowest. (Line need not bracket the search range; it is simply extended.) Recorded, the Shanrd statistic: 451.962 nm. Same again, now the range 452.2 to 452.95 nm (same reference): 452.587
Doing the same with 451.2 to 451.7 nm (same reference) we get 451.442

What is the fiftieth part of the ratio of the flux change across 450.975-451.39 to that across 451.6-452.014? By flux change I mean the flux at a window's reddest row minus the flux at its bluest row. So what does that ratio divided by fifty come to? 0.026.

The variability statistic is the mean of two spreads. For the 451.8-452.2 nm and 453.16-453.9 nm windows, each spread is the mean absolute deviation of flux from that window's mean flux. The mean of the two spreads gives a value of 0.301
